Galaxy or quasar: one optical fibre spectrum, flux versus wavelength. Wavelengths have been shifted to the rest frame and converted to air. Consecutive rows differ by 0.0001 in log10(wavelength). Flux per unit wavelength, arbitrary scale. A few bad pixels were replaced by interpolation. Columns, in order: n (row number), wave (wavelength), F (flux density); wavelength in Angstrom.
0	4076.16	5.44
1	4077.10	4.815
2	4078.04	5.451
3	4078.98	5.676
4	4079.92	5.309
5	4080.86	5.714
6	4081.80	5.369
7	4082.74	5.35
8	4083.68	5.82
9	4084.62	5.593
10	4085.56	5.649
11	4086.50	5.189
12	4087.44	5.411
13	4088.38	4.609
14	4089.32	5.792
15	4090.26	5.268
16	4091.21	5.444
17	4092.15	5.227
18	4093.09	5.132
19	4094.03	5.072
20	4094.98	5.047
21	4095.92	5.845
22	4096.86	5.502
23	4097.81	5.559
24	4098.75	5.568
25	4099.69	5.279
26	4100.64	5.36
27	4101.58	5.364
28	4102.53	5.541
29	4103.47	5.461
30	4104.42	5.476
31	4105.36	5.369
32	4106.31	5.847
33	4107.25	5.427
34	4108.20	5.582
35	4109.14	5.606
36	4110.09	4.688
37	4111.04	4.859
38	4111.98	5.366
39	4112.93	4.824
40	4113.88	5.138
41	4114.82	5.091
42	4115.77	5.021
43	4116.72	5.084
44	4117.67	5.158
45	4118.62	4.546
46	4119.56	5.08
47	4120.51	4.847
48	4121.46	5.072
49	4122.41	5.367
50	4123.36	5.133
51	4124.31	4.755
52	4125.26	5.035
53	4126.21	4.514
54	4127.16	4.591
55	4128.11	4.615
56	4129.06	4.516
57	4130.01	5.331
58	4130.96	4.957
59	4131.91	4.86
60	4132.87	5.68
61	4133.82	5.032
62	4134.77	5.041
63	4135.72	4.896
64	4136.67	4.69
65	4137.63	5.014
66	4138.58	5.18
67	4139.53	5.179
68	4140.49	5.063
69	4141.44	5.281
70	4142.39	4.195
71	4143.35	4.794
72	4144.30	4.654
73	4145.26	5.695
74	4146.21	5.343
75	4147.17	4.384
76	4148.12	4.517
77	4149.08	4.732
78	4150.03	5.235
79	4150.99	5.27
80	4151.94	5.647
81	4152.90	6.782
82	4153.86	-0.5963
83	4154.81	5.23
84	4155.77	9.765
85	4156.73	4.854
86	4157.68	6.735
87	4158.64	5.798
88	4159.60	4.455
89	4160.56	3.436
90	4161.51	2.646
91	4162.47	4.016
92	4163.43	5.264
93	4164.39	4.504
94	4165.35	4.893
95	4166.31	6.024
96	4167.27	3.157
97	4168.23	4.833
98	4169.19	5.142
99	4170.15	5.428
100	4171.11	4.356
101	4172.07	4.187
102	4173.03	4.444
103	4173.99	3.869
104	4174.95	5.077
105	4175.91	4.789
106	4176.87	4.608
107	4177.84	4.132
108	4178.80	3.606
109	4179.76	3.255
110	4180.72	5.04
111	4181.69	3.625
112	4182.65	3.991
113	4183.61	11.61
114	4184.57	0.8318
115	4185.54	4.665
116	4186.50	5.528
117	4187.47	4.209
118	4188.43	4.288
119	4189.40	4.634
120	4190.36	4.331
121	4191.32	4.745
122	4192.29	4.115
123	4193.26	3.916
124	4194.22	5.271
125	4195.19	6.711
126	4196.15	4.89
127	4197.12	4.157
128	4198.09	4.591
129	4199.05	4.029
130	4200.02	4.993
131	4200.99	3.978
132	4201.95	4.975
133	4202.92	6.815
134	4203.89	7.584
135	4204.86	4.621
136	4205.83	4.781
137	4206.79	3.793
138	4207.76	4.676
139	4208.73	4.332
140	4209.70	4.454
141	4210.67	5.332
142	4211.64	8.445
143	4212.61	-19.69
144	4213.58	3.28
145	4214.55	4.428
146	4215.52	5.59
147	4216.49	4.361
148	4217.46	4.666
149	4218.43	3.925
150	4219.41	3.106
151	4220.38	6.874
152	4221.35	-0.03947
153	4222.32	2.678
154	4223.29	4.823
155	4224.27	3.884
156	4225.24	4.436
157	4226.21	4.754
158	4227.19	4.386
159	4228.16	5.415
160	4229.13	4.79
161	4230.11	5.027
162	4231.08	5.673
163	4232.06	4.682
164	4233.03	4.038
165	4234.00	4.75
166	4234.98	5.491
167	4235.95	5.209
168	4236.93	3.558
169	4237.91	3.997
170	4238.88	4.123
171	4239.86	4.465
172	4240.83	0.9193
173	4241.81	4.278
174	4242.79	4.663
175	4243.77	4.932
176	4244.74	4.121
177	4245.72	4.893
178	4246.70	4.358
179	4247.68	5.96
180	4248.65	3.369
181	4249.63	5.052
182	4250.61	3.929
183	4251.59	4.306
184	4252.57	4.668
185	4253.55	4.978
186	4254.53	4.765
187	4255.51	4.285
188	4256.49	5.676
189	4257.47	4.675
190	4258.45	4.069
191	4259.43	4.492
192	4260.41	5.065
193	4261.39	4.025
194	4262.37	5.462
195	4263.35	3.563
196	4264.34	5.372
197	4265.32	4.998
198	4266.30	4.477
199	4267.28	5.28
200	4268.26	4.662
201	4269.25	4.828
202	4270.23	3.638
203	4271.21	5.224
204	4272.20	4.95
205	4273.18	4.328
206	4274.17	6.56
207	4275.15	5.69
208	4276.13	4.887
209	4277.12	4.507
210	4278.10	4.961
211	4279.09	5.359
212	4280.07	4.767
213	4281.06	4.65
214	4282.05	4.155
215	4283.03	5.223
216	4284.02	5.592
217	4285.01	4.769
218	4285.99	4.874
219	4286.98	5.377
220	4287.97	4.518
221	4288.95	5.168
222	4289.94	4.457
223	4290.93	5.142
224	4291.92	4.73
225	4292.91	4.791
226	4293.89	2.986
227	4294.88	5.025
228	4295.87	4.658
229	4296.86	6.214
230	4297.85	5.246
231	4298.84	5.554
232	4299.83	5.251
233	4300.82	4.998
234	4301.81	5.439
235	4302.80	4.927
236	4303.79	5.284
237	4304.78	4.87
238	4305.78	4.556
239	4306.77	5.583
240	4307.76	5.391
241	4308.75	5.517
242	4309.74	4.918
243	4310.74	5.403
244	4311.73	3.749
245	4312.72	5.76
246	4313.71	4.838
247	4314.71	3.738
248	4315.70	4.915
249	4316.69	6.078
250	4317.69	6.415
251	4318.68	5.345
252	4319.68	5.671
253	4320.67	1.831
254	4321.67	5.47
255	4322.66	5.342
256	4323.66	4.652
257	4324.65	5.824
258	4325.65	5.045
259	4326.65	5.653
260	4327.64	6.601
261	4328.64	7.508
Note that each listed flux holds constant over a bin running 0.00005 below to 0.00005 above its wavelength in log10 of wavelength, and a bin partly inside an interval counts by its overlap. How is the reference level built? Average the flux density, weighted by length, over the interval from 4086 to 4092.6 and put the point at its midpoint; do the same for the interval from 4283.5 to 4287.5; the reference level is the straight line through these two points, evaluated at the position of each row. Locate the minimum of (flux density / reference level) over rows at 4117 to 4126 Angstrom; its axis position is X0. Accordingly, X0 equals 4118.62 Angstrom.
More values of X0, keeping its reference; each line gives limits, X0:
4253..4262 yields 4261.39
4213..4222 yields 4221.35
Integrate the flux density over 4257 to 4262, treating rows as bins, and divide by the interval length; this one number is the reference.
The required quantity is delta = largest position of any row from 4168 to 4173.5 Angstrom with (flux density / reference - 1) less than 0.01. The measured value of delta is 4173.03 Angstrom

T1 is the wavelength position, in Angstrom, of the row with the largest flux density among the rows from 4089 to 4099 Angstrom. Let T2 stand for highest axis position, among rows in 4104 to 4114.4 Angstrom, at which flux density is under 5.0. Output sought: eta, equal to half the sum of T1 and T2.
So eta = 4104.4 Angstrom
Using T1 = 4095.92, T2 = 4112.93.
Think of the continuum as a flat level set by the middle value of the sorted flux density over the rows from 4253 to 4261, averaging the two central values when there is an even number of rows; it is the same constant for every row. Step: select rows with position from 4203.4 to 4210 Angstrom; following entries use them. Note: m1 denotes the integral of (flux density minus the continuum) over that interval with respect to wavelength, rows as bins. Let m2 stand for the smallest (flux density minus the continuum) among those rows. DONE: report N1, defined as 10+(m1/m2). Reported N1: 8.7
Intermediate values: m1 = 1.2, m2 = -0.9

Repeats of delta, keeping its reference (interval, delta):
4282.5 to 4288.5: 4287.97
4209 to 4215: 4214.55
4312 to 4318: 4314.71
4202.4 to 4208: 4206.79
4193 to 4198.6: 4197.12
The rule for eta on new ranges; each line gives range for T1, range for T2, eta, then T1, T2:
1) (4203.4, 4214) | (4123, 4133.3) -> 4171.8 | 4211.64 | 4131.91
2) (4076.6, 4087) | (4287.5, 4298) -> 4189.8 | 4083.68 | 4295.87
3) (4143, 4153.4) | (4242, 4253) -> 4202.7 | 4152.90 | 4252.57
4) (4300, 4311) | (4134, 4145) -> 4225.5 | 4306.77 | 4144.30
